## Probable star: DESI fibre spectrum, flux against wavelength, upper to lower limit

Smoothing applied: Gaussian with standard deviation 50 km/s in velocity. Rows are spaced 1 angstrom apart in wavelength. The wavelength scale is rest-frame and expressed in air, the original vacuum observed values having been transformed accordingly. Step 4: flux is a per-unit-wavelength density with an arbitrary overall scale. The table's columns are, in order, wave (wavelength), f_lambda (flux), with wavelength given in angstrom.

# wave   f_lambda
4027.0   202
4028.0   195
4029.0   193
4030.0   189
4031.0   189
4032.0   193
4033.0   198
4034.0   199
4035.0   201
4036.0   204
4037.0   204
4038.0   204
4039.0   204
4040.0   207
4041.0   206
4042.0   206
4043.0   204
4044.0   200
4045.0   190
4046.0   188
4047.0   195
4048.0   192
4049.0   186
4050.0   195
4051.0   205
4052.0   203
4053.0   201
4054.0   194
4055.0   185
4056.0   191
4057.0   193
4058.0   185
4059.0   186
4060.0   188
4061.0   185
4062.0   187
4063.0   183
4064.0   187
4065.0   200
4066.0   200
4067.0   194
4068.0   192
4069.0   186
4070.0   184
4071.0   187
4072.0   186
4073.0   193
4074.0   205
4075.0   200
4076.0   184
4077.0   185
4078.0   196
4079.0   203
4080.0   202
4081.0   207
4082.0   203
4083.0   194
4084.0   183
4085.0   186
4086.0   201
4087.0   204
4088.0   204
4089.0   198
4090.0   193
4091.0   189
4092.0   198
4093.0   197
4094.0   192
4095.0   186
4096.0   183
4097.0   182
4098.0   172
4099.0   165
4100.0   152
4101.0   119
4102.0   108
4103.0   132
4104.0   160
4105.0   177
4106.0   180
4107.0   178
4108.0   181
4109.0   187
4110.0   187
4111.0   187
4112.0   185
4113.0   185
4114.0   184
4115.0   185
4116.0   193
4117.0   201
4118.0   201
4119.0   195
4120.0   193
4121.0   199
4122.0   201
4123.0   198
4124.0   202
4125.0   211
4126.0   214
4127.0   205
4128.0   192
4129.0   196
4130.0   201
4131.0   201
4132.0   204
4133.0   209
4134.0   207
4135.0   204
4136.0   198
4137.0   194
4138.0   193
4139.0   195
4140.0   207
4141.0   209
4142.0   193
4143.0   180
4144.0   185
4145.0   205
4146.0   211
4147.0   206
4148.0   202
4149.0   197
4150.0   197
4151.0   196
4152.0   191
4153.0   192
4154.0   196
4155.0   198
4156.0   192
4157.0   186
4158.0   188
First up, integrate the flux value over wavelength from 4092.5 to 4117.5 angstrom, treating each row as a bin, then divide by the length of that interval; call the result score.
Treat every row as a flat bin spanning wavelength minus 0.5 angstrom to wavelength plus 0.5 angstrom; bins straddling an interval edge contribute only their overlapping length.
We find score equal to 174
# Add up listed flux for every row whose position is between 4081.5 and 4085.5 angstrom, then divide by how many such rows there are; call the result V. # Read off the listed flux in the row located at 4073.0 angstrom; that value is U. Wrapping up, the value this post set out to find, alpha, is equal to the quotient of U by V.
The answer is 1.01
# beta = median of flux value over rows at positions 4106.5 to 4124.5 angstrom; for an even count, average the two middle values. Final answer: 190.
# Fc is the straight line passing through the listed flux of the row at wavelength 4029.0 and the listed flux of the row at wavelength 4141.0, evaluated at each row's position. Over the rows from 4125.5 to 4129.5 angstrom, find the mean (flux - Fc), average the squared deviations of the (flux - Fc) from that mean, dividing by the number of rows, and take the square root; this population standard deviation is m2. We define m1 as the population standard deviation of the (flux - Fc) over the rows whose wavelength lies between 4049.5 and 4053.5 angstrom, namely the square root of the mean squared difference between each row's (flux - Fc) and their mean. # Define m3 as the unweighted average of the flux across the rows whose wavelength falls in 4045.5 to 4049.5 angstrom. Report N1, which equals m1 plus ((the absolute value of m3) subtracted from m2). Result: -178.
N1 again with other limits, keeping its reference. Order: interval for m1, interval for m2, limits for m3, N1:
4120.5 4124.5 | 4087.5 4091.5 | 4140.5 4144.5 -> -184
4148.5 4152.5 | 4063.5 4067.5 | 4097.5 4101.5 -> -144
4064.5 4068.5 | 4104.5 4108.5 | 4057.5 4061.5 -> -181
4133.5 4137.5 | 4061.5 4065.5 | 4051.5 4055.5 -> -184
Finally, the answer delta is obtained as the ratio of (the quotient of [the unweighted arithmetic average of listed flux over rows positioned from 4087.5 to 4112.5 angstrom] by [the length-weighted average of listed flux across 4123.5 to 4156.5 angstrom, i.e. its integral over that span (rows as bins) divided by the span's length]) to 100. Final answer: 0.0088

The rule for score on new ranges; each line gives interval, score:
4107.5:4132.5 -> 196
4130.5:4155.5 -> 199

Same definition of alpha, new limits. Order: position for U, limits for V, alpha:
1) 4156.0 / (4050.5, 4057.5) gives 0.98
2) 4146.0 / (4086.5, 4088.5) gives 1.03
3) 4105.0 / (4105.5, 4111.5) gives 0.97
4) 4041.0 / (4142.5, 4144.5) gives 1.13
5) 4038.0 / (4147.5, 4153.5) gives 1.04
